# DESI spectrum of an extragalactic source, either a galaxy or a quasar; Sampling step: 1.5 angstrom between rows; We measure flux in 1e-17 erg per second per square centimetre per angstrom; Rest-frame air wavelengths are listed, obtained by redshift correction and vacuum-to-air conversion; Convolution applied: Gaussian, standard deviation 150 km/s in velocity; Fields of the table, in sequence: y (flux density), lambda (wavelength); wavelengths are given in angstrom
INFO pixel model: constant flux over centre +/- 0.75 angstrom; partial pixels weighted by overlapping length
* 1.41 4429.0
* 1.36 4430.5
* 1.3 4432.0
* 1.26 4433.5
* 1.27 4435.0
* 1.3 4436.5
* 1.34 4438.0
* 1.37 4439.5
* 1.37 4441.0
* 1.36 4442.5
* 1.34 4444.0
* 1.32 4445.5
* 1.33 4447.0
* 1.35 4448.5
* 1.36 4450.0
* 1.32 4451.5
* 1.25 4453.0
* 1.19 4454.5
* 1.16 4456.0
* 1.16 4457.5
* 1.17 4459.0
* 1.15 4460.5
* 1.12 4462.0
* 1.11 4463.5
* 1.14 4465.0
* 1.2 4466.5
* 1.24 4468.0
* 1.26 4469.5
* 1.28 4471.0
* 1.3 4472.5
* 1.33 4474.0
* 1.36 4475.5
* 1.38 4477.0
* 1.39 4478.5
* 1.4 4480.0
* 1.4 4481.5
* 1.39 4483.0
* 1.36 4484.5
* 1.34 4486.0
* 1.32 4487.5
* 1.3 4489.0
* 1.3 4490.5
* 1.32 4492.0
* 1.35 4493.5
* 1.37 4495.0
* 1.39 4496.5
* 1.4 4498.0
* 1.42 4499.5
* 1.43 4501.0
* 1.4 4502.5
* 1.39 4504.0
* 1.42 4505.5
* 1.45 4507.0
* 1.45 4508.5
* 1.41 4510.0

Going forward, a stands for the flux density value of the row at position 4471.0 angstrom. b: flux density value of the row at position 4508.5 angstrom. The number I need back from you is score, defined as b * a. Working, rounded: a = 1.28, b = 1.45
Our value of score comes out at 1.86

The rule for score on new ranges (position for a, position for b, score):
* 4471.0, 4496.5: 1.78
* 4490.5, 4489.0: 1.69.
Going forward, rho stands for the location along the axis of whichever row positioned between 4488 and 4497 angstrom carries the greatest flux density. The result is 4496.5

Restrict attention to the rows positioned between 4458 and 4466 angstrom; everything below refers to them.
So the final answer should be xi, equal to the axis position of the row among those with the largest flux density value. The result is 4459.0 angstrom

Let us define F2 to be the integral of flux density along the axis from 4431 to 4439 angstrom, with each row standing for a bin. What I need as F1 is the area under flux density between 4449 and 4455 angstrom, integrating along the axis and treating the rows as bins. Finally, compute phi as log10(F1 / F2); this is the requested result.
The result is -0.13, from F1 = 8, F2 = 10.4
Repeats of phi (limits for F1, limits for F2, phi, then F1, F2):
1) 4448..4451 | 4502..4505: -0.01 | 4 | 4.2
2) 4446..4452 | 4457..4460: 0.36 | 8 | 3.5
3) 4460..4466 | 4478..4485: -0.16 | 7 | 9.7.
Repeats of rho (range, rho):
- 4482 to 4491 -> 4483.0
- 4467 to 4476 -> 4475.5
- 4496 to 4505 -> 4501.0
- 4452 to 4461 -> 4453.0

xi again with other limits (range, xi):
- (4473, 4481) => 4480.0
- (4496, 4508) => 4507.0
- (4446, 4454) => 4450.0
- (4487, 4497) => 4496.5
